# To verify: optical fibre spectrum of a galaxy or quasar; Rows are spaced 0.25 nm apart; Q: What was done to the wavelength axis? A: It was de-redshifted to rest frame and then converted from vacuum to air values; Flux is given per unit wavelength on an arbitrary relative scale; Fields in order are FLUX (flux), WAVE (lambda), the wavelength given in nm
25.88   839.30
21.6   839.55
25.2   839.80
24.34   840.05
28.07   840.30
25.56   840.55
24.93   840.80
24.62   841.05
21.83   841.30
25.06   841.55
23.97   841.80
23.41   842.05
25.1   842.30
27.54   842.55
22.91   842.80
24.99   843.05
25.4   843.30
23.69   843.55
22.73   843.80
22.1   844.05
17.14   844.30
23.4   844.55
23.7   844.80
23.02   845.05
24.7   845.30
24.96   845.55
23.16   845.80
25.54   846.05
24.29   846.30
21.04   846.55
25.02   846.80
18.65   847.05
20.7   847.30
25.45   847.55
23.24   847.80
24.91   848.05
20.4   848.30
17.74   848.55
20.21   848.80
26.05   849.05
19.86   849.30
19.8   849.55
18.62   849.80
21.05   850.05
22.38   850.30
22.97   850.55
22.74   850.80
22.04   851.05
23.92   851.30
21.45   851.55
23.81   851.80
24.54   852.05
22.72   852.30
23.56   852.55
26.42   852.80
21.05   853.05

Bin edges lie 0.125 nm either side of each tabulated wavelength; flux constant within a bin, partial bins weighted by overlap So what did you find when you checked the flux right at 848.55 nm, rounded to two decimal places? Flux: 17.74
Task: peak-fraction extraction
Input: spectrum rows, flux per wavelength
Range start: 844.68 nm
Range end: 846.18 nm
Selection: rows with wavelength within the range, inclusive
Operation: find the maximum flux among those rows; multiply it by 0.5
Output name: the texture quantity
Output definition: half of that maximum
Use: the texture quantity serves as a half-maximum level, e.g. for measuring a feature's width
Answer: 12.8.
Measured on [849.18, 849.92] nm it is 9.9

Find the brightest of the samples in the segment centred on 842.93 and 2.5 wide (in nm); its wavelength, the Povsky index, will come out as 842.55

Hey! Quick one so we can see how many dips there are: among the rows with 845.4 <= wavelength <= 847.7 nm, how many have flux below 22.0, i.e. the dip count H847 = 3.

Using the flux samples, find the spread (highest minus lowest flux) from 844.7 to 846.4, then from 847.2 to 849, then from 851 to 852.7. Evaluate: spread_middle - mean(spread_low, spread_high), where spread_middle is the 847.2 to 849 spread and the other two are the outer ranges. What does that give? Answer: 4.9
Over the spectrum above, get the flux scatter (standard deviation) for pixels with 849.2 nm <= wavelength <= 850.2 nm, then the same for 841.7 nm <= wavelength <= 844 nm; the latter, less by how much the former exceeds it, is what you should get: 2.0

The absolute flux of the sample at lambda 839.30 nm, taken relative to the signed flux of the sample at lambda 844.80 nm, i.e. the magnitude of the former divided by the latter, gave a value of 1.09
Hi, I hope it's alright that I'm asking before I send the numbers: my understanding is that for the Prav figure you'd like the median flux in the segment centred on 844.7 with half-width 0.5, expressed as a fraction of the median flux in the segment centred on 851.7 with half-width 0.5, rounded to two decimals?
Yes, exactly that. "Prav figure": 0.97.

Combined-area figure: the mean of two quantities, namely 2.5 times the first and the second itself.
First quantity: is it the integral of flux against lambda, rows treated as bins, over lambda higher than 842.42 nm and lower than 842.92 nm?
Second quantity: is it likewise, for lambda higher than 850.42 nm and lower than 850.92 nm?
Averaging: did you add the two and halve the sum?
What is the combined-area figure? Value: 21.5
